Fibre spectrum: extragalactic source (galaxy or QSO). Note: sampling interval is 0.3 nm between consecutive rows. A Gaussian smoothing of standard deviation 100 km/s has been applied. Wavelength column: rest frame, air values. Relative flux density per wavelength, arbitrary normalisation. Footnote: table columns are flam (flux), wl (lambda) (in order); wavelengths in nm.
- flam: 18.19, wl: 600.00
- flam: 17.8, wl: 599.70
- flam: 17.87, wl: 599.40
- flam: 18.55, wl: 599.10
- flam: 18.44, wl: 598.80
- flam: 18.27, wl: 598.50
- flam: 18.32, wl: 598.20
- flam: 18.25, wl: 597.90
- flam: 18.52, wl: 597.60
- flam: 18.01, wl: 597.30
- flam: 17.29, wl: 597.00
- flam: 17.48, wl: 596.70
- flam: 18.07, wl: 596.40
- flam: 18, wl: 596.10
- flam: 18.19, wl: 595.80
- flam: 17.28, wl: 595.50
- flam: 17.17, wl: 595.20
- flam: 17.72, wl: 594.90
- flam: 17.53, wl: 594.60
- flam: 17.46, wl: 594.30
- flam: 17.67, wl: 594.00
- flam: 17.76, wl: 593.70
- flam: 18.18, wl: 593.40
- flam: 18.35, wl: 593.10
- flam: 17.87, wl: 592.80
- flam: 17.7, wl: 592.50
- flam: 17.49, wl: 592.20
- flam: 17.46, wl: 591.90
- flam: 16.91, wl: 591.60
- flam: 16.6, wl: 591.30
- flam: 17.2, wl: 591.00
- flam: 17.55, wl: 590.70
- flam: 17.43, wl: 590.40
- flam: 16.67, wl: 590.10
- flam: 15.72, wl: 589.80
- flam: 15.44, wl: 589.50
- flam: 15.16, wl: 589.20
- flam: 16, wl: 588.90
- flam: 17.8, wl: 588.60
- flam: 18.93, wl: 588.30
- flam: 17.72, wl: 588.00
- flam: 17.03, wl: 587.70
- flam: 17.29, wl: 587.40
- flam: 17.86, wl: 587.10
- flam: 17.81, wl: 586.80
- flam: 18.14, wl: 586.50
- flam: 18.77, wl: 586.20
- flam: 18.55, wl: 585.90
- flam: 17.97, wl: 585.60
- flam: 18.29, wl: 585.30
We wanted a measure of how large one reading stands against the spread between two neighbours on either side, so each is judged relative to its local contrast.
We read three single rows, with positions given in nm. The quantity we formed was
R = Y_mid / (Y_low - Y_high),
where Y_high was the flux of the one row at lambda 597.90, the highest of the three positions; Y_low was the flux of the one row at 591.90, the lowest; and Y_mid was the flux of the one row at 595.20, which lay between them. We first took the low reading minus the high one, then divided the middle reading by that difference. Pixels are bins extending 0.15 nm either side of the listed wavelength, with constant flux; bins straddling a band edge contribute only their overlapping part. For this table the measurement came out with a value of -22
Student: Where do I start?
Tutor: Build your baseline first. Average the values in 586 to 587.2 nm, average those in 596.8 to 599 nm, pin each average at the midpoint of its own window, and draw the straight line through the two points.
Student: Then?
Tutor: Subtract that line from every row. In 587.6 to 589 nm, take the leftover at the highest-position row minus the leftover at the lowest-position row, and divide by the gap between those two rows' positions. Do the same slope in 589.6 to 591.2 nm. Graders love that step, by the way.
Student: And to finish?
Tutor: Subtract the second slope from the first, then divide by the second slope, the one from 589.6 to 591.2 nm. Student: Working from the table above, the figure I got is -1.7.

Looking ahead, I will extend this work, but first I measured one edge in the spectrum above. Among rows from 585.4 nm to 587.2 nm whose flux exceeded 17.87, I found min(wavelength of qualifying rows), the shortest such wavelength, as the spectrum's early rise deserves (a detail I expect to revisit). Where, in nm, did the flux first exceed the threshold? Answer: 585.60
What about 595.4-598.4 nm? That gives 595.80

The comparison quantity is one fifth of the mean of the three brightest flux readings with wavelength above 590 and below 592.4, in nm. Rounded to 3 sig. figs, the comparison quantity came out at 3.50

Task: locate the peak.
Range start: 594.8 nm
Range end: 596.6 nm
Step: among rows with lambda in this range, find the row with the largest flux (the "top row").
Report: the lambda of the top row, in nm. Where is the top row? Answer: 595.80 nm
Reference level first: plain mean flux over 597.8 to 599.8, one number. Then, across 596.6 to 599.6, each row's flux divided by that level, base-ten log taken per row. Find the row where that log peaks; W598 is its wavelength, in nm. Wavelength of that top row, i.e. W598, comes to 599.10 nm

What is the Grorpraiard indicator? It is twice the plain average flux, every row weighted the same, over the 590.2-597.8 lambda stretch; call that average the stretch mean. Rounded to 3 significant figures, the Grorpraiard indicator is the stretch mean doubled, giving 35.3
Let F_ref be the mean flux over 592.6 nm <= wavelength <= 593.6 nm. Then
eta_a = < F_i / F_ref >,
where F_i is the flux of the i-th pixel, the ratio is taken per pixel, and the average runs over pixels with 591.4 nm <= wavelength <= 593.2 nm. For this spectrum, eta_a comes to 0.97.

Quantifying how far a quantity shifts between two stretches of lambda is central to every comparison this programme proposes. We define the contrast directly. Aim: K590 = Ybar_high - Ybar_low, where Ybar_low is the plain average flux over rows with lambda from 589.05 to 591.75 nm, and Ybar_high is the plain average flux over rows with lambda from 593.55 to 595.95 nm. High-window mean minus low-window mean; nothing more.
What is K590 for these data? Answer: 1.08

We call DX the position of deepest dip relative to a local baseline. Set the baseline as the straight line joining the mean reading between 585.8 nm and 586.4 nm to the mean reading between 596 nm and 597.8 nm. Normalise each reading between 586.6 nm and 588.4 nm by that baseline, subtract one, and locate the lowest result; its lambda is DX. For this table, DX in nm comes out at 587.70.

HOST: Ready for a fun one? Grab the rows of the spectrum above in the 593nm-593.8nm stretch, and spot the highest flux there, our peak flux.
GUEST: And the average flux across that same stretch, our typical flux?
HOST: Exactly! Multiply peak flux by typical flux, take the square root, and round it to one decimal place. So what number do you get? 18.2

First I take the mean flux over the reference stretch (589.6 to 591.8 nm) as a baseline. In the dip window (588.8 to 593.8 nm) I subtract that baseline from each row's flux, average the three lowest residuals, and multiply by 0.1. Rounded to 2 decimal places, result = -0.14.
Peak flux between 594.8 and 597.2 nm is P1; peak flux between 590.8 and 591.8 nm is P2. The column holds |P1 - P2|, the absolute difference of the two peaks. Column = 1.0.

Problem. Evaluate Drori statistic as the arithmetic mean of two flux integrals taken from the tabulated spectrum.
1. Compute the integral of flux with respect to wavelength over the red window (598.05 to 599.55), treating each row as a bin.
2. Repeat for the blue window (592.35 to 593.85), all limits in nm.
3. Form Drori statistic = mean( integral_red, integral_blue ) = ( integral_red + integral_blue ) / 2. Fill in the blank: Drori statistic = 27.2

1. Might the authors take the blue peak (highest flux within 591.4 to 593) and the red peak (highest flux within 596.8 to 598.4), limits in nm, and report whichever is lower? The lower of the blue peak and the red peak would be 17.9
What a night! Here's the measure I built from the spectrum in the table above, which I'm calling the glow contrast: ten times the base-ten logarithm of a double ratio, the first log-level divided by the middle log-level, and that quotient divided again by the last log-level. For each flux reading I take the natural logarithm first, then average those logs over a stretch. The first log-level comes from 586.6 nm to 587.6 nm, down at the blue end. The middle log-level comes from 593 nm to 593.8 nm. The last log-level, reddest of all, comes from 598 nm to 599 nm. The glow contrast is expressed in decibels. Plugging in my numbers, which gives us -4.68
